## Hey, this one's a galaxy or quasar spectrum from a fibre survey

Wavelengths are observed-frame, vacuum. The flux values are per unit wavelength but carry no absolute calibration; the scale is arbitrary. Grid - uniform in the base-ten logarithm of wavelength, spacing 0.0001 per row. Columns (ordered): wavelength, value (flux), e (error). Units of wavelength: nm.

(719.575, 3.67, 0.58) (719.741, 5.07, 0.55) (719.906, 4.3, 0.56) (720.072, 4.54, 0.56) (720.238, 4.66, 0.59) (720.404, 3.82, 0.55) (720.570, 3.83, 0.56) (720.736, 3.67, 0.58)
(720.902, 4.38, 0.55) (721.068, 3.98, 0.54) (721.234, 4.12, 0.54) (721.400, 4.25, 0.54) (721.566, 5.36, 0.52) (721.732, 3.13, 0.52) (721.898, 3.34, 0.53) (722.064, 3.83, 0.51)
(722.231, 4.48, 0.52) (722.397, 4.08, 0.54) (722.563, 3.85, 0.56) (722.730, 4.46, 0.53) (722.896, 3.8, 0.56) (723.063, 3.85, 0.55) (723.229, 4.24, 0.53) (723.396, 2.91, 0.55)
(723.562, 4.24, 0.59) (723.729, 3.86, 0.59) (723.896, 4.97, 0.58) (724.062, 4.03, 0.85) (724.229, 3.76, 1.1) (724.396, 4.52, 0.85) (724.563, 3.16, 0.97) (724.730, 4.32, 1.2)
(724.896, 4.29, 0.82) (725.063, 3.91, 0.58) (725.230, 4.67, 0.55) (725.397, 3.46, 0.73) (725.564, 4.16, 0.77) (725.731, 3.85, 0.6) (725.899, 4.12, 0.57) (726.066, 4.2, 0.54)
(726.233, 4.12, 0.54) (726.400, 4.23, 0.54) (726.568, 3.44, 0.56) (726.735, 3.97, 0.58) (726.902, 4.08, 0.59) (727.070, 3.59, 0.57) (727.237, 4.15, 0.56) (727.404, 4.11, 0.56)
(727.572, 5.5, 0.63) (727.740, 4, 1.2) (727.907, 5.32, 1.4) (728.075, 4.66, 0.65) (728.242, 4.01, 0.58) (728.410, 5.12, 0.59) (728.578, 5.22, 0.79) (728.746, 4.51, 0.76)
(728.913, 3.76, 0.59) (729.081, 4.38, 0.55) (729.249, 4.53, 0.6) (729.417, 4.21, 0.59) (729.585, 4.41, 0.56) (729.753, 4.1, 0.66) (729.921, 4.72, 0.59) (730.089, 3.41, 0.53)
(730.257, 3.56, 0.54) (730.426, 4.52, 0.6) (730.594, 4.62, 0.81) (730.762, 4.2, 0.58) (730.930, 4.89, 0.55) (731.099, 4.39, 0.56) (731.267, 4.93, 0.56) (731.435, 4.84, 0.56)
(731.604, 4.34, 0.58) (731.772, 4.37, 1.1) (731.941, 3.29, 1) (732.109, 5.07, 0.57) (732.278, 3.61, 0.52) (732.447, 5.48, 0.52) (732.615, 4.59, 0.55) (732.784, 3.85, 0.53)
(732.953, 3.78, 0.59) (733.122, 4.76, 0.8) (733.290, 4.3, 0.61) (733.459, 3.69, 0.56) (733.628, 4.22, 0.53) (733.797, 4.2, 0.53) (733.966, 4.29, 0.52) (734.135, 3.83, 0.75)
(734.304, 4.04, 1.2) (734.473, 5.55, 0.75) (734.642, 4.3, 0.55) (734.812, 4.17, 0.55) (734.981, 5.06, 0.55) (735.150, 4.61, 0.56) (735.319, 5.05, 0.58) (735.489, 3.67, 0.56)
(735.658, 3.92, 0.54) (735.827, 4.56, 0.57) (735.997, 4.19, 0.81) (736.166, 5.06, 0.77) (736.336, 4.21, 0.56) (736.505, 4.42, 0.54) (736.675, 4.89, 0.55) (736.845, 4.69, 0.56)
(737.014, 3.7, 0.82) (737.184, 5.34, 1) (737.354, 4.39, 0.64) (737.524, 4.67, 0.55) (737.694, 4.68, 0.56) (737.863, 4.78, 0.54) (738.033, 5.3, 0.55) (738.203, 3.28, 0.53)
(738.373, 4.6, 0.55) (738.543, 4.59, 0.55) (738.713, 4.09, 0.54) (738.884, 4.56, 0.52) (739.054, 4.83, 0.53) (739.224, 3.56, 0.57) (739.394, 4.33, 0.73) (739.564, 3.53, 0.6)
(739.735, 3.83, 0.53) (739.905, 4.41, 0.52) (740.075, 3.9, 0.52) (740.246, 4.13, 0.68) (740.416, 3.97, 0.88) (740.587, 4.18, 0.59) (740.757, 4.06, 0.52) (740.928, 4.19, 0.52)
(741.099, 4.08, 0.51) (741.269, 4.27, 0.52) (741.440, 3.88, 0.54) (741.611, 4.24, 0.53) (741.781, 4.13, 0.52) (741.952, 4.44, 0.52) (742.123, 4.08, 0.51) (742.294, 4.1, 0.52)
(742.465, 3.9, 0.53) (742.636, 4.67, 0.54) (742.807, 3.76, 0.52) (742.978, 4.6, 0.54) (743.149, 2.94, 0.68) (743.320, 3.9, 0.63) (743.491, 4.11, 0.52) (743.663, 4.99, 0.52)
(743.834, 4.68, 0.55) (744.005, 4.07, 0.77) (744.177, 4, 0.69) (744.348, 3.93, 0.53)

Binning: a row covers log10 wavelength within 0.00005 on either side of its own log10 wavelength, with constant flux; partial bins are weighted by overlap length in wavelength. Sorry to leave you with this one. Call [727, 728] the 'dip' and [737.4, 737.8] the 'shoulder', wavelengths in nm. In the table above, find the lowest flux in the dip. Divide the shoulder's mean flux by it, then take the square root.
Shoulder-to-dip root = 1.14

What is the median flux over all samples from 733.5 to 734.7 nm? 4.22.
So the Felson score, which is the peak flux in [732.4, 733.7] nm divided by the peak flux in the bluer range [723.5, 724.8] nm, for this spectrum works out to 1.10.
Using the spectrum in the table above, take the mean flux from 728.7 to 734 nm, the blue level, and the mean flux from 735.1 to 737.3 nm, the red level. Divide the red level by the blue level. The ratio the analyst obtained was 1.04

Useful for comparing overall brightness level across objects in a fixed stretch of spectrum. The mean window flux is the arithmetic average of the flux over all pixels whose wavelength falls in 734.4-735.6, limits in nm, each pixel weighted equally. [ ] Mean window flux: 4.6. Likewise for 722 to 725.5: 4.0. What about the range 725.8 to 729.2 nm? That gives 4.3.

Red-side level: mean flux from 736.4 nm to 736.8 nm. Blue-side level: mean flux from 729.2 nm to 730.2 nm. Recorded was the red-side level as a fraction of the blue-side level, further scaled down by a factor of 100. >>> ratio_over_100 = 0.0110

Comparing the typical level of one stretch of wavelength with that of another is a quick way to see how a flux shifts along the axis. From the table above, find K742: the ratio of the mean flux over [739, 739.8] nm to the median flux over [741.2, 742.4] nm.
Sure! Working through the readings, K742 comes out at 0.97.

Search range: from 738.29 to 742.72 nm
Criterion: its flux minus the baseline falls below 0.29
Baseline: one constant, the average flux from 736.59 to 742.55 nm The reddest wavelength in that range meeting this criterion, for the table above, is 742.465 nm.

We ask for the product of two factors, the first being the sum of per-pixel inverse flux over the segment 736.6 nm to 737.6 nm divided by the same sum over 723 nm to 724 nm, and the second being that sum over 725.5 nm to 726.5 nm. 1.25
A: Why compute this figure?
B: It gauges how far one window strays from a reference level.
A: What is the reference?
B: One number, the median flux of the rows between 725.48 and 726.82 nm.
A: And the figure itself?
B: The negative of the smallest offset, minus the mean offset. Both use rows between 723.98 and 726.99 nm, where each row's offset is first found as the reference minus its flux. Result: 0.45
